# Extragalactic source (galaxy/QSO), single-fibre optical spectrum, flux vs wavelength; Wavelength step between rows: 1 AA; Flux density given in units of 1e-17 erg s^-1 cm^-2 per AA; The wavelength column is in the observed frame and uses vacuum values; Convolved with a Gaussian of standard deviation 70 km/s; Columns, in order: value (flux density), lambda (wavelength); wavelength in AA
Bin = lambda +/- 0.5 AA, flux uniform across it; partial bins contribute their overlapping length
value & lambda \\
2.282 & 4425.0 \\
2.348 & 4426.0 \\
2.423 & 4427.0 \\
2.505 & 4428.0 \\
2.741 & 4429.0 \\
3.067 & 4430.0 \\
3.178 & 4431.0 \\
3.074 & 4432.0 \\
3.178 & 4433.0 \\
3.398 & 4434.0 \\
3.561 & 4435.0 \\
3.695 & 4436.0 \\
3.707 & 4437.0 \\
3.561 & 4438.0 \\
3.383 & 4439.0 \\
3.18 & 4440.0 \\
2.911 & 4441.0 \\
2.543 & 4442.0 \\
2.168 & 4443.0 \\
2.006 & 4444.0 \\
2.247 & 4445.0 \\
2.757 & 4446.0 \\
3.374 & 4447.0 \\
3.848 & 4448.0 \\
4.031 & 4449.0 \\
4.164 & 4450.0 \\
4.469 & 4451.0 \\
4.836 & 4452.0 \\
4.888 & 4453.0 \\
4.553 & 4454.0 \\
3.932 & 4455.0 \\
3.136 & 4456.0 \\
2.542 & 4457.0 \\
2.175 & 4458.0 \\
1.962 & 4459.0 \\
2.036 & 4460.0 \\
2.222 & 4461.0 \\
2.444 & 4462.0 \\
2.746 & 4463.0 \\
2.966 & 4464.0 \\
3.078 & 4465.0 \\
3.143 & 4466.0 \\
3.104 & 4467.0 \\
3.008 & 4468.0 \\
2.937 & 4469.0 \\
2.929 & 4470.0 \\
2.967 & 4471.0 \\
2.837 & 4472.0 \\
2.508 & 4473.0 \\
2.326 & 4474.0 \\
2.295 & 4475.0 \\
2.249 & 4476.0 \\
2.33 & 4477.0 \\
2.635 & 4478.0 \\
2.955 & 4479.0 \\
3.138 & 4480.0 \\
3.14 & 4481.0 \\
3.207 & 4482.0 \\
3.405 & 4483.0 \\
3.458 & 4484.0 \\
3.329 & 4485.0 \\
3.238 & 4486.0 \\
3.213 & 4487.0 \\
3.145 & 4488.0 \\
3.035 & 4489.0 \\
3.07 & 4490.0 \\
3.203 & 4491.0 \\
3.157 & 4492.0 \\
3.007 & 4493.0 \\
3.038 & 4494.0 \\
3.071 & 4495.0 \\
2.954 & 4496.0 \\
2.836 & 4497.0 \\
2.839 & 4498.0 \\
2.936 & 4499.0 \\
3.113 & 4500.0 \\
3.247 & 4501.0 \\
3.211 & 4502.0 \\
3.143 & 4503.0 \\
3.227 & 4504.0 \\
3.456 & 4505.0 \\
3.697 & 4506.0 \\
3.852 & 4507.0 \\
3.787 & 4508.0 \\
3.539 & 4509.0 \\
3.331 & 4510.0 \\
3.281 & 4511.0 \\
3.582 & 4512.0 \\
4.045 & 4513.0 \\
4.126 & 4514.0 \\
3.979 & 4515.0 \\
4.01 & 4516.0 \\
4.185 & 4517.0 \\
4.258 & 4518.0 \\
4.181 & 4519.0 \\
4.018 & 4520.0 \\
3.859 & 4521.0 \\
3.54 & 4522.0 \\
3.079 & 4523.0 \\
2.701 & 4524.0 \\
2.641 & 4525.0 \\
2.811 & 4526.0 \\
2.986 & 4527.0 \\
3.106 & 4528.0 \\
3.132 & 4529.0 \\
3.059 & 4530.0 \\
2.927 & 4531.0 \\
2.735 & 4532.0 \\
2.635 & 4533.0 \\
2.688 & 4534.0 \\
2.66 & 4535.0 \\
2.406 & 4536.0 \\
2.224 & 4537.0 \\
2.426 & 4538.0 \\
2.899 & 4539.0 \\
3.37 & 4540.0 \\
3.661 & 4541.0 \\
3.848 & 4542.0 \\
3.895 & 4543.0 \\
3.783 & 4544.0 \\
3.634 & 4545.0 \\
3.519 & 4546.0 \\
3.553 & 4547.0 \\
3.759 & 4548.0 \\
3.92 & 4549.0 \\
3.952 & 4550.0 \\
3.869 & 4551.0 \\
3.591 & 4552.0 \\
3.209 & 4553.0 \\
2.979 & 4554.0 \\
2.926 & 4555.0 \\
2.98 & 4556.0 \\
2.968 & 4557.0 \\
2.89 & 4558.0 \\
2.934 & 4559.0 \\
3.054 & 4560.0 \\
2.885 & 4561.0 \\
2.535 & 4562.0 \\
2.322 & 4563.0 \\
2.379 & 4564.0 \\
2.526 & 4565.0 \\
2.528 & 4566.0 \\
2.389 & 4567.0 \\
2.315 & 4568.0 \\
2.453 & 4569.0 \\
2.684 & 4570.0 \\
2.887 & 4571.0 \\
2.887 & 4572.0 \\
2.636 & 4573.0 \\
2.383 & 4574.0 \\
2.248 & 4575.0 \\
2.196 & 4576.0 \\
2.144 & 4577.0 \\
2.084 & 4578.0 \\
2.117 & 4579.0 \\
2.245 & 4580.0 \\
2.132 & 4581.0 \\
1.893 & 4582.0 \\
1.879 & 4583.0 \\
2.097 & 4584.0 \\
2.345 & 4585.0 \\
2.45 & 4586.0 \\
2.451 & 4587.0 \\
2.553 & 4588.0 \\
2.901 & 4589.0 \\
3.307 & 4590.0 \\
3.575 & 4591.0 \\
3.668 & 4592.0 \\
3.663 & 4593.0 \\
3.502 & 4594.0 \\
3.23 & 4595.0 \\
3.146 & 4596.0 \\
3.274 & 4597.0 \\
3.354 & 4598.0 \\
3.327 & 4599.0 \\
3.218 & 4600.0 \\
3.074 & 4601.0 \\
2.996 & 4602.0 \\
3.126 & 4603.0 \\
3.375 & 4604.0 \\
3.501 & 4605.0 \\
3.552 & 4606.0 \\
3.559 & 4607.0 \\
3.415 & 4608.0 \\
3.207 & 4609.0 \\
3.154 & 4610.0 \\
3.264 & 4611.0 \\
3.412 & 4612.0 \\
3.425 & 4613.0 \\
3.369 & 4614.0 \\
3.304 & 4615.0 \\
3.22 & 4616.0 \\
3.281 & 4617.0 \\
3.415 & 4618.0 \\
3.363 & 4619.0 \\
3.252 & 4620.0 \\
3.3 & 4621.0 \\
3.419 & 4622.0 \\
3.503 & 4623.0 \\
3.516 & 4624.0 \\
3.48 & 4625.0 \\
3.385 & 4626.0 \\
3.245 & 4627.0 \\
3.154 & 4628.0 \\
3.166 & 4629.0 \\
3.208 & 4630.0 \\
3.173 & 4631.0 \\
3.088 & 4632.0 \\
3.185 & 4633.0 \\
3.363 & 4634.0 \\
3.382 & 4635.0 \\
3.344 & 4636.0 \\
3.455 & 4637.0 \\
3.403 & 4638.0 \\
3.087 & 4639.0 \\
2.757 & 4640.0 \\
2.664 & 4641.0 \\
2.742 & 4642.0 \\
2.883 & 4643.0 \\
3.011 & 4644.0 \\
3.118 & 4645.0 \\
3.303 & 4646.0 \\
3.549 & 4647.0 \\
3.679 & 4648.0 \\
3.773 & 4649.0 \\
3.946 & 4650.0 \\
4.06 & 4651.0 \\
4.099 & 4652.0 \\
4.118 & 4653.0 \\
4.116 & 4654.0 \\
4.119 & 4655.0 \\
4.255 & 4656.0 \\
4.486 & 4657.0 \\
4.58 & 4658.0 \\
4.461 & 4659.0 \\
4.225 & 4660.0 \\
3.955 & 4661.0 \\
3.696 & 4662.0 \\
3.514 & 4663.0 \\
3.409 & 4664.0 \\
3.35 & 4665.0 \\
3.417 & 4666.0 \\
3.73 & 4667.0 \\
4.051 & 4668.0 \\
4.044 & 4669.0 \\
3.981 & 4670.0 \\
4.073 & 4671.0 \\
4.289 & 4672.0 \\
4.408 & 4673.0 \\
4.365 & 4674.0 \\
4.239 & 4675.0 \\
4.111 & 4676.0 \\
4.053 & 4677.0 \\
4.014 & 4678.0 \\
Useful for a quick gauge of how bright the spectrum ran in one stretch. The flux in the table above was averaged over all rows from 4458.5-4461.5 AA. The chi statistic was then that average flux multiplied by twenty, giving 41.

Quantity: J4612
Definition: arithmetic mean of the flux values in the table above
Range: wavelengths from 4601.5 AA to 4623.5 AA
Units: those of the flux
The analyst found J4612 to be 3.34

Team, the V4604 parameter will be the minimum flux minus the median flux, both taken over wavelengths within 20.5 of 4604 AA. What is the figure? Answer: -1.2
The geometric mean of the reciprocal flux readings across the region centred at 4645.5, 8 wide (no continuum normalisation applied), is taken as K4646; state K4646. 0.31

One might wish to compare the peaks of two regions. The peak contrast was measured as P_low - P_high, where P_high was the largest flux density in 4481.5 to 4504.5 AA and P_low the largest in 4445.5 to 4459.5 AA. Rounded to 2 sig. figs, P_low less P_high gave 1.4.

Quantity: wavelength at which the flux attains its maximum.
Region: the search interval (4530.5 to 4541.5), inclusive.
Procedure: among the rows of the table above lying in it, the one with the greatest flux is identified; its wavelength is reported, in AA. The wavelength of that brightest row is 4541.0 AA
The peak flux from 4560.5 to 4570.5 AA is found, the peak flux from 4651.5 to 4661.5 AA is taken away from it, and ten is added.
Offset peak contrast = 8.3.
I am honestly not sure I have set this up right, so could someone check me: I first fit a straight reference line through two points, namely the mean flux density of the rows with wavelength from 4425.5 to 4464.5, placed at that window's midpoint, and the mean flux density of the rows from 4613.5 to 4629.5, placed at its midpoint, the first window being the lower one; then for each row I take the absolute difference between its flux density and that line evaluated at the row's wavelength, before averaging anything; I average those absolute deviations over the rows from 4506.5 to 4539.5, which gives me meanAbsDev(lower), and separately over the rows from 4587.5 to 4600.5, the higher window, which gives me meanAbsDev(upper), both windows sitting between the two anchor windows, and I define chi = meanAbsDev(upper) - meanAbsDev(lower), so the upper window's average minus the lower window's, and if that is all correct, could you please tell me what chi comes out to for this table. -0.3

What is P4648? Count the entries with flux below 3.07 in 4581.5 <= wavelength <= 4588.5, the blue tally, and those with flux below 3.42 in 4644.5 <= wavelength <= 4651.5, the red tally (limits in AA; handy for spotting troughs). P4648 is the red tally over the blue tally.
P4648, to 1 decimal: 0.3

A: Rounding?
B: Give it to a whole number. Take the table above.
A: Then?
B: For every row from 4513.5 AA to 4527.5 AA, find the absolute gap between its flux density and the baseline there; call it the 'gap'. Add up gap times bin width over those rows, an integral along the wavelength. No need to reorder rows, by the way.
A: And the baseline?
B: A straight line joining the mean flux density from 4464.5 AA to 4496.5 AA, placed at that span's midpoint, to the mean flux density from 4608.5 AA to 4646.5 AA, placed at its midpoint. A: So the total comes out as 10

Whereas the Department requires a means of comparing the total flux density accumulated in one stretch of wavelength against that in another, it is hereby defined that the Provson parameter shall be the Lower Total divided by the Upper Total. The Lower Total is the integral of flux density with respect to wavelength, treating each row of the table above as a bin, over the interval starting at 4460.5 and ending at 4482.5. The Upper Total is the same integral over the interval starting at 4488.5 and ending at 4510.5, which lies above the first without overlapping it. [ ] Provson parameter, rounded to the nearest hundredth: 0.86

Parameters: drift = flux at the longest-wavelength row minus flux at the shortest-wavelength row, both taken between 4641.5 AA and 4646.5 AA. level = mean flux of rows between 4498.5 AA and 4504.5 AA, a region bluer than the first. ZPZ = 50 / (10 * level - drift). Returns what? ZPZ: 1.62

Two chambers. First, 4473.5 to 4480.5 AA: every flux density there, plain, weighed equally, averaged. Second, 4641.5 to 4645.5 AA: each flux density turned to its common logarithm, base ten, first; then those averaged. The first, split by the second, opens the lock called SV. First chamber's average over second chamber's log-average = 5.5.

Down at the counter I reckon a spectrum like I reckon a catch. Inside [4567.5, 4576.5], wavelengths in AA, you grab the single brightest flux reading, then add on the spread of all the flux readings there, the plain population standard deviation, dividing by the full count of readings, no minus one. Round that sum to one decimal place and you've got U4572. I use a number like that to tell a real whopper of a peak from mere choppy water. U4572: 3.1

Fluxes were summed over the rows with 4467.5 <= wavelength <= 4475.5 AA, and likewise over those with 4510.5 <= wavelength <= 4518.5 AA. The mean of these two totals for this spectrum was 27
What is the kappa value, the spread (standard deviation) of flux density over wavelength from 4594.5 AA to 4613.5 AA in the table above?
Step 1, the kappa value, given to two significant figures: 0.16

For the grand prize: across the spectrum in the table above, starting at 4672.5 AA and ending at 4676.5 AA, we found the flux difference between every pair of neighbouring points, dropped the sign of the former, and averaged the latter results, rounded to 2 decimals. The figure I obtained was 0.10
